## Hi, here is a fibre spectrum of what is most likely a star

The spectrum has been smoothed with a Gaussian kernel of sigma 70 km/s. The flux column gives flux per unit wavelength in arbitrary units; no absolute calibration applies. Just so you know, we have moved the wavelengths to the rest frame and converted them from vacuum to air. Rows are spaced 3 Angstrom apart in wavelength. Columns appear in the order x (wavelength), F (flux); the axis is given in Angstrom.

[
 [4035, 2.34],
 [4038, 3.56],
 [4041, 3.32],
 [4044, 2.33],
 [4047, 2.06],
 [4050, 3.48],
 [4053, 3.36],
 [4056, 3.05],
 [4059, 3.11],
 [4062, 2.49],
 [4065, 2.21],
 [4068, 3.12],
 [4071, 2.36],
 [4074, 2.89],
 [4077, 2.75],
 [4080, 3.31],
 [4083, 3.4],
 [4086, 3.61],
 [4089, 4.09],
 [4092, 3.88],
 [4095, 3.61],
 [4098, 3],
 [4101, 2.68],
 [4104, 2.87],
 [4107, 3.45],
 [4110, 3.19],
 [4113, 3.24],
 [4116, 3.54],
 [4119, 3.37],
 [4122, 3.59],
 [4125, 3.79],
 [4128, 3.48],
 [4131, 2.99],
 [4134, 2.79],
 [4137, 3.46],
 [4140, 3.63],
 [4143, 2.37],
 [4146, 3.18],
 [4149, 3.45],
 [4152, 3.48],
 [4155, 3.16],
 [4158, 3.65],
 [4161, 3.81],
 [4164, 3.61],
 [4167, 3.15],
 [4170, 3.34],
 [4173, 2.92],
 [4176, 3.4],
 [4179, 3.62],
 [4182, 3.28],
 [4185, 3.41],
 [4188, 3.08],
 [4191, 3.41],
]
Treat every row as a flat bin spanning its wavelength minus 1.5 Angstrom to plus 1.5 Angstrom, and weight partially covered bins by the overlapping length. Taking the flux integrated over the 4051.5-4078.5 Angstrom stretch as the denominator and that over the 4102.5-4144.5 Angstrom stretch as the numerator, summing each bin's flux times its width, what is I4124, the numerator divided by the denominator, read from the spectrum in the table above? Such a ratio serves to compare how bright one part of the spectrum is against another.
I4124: 1.8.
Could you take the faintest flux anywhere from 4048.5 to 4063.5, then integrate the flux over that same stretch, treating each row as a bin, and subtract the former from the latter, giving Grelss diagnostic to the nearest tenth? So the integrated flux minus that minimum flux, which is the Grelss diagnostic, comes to 44.0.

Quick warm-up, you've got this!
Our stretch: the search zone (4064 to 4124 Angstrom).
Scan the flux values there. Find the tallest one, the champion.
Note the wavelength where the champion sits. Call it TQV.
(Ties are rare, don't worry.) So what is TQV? 4089 Angstrom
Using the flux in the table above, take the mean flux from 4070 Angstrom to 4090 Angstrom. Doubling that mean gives 6.4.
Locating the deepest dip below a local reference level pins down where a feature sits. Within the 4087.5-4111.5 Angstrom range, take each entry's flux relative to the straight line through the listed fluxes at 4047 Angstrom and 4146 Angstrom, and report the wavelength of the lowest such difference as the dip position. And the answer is 4101 Angstrom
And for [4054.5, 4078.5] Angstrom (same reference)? 4065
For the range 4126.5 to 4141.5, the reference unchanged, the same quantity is 4134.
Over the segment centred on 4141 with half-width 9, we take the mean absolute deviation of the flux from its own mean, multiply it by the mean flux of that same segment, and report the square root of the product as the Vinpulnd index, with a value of 1.09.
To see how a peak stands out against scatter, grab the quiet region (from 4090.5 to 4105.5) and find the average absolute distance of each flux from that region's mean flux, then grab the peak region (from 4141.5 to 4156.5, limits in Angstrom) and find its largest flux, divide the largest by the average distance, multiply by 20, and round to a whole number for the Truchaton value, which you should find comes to 162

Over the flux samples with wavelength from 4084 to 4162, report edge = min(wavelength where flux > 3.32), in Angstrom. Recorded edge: 4086 Angstrom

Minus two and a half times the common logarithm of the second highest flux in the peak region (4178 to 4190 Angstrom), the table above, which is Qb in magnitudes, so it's -1.33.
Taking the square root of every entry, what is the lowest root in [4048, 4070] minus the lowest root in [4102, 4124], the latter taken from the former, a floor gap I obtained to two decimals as -0.21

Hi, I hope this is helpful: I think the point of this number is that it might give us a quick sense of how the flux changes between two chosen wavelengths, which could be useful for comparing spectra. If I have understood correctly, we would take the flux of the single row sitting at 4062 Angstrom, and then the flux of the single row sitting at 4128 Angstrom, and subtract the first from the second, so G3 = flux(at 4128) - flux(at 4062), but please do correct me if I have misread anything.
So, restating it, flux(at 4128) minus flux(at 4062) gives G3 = 1.0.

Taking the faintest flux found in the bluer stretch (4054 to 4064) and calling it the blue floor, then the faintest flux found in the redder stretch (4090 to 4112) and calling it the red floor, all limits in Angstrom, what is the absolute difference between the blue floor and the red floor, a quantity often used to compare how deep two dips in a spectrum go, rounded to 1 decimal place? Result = 0.2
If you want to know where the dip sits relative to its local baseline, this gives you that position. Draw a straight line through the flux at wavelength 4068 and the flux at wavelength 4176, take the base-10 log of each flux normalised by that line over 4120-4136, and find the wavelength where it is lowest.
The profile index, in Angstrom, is 4134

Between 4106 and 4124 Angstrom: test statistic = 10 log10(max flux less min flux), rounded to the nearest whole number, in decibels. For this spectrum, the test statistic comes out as -4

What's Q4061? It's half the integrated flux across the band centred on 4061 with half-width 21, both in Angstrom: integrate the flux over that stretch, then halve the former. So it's 59.8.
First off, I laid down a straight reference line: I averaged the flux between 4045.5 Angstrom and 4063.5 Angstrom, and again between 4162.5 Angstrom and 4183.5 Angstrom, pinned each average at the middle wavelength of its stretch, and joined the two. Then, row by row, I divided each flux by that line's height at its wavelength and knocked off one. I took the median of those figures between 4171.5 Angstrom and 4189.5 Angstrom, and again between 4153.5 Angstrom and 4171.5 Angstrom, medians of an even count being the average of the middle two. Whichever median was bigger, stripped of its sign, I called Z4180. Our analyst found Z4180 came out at 0.050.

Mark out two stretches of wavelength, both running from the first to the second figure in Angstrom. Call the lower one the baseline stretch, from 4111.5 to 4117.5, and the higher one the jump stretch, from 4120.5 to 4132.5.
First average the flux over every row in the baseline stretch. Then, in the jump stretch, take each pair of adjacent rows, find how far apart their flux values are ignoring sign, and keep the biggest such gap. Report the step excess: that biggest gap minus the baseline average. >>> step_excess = -2.90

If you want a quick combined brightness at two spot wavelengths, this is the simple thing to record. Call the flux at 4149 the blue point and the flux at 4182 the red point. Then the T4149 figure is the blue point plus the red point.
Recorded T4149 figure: 6.7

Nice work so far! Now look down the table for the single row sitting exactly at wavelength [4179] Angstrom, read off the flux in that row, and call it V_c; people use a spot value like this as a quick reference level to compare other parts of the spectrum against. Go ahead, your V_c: 3.62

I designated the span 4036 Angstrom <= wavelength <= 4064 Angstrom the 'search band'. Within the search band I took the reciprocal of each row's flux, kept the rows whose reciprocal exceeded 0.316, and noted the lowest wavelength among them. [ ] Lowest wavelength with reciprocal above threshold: 4044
